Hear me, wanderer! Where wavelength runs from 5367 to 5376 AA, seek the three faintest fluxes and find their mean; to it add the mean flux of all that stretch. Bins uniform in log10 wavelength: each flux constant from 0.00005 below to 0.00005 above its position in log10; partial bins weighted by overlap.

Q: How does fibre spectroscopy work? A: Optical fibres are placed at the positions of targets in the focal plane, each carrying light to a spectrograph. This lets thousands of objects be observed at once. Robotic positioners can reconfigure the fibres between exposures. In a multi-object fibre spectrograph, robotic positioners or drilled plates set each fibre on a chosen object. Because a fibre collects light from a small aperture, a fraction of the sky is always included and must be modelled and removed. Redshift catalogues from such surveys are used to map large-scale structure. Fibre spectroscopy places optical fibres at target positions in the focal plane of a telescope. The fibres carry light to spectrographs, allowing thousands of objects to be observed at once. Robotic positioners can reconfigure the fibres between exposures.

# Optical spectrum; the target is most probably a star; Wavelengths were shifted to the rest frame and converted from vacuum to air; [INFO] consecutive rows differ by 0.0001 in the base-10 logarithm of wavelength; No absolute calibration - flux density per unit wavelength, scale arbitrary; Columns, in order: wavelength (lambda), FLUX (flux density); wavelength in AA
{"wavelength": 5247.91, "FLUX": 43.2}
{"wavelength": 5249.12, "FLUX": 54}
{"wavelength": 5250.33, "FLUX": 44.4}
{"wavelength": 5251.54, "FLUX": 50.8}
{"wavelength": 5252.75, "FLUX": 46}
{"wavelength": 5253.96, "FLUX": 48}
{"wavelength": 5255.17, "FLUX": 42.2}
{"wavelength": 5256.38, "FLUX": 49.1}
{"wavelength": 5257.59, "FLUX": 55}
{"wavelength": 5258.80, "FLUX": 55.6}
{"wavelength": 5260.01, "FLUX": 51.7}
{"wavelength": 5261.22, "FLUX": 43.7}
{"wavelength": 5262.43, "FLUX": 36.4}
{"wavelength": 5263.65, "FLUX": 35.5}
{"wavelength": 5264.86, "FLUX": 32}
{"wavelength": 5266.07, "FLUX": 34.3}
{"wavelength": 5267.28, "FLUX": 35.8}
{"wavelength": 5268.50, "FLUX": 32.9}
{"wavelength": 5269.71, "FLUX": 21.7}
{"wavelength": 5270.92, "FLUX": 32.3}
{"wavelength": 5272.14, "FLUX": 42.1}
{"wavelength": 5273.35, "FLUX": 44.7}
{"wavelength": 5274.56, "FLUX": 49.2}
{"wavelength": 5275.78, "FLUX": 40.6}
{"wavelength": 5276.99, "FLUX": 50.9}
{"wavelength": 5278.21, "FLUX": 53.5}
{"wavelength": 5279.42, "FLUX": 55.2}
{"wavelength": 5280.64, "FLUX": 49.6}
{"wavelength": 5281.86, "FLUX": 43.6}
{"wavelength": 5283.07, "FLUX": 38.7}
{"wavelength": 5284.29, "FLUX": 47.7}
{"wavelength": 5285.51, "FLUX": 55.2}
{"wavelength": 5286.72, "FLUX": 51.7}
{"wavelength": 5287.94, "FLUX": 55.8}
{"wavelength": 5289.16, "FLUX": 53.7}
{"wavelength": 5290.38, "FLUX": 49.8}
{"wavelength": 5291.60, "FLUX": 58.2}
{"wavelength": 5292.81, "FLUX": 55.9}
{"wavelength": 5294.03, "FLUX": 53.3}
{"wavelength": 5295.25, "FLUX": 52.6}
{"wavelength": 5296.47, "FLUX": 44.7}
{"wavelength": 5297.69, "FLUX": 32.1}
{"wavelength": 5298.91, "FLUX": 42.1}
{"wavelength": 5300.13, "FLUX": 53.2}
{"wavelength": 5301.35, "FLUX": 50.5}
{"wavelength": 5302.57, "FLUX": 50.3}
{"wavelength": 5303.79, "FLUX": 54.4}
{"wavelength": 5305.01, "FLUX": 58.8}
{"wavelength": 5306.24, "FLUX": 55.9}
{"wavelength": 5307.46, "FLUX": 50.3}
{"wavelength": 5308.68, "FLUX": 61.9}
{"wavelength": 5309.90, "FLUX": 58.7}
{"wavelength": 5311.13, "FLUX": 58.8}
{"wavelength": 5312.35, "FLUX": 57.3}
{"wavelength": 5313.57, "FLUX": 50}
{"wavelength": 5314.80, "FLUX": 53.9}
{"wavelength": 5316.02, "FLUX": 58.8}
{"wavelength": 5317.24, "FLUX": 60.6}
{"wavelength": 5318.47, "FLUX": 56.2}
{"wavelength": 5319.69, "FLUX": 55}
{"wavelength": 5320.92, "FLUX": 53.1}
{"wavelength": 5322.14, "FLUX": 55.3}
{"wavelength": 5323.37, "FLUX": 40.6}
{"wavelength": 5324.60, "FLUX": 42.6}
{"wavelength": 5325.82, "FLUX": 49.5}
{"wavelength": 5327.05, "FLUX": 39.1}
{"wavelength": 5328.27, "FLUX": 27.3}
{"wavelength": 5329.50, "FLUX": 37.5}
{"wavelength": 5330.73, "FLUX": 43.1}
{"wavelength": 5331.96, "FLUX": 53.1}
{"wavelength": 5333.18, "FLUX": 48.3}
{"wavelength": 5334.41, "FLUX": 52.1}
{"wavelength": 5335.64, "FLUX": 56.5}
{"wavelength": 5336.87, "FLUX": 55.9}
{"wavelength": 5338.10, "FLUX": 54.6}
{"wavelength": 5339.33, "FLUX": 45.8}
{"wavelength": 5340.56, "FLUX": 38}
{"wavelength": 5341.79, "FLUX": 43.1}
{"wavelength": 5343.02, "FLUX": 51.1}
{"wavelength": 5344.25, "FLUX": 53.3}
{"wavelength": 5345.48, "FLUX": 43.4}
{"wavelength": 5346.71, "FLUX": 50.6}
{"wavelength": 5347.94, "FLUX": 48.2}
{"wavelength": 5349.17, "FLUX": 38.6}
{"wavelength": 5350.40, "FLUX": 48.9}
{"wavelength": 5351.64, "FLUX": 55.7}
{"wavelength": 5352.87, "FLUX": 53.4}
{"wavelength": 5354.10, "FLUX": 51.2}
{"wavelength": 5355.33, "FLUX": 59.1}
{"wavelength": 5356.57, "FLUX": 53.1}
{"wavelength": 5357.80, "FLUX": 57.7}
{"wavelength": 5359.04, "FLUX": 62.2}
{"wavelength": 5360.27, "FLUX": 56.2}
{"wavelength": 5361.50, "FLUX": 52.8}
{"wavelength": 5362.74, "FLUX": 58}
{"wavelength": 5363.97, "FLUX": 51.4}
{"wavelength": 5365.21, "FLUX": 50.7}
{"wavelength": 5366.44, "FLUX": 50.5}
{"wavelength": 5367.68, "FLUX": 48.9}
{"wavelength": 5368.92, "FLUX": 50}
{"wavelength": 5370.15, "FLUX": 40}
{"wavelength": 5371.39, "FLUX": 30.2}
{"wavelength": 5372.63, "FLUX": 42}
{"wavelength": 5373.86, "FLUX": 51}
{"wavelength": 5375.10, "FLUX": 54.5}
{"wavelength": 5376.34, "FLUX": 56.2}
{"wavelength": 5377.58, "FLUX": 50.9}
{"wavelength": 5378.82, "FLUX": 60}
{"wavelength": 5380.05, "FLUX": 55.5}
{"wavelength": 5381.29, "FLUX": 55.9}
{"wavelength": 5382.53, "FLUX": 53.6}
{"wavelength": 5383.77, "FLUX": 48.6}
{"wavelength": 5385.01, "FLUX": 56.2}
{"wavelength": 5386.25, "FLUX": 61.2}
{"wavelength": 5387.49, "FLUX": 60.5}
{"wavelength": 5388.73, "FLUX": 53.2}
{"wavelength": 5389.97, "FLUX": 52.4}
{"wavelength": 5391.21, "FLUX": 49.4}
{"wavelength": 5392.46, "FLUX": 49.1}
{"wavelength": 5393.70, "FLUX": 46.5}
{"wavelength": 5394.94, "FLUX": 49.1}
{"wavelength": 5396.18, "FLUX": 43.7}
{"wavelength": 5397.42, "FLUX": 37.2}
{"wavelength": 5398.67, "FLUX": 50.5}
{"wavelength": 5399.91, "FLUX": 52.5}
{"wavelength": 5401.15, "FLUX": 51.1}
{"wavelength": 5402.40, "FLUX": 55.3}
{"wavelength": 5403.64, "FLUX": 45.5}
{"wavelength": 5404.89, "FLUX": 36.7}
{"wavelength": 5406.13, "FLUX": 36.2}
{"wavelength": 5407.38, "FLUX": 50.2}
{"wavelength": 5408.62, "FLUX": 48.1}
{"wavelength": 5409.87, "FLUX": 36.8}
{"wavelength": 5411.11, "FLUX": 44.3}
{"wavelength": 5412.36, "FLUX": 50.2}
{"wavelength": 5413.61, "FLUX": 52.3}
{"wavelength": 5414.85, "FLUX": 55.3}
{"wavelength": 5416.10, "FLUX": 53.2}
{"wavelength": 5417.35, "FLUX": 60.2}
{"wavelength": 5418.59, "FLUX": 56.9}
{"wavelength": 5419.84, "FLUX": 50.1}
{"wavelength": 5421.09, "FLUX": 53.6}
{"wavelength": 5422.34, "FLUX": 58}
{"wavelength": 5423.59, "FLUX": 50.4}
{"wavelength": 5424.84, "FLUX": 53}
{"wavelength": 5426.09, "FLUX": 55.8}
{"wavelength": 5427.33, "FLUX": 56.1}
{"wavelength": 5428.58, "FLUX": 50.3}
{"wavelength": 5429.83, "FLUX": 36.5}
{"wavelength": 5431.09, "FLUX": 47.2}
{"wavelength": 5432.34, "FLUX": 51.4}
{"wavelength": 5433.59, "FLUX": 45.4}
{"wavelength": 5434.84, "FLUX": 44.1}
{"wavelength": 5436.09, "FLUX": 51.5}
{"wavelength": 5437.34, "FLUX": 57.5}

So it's 83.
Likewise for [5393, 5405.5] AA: 86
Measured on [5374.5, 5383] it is 108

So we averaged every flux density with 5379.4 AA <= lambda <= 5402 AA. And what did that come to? 51.5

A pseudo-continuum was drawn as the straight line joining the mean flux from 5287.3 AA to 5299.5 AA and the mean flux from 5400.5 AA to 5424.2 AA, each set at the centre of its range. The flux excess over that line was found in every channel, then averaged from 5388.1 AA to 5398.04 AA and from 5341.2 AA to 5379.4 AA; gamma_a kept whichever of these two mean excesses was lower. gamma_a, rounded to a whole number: -2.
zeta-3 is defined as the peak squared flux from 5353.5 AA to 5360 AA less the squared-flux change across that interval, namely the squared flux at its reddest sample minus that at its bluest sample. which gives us 2621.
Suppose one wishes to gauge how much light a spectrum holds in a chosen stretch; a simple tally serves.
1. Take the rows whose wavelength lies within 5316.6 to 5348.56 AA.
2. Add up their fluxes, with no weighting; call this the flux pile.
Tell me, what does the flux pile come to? 1254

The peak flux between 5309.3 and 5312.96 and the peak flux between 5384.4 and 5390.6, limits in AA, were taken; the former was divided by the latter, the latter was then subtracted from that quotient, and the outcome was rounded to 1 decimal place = -60.2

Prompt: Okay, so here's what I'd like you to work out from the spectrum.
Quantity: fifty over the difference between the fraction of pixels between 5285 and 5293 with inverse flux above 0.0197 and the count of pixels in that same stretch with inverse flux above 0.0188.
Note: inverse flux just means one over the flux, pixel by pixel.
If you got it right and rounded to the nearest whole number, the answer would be -27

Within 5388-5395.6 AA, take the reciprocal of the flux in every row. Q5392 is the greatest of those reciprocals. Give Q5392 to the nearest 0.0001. 0.0215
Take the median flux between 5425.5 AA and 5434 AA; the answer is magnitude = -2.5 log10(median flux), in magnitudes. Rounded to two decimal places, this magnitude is -4.25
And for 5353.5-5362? -4.37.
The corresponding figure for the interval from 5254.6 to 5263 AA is -4.23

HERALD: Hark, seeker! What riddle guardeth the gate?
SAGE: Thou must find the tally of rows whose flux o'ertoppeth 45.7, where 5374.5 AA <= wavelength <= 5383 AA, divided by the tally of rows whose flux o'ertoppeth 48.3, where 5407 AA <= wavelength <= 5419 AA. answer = 1.0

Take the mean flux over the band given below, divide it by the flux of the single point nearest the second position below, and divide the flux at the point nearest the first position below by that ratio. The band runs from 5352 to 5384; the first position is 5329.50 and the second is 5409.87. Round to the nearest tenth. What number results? 26.5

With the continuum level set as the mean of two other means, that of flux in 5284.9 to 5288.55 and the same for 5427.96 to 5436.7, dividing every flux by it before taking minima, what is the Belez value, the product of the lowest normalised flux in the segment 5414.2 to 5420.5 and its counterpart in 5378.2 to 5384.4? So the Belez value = 0.96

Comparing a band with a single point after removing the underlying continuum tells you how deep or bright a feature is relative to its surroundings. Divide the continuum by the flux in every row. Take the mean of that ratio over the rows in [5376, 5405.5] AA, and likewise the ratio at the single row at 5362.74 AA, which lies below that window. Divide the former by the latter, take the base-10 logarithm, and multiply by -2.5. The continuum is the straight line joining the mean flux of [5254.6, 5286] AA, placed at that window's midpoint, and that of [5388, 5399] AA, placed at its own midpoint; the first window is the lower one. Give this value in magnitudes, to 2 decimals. -0.18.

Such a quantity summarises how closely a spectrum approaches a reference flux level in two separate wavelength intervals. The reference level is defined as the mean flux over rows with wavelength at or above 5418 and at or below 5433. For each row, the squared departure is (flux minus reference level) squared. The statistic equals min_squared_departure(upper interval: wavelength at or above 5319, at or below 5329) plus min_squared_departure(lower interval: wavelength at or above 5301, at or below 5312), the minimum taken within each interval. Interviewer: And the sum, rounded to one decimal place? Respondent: 3.5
